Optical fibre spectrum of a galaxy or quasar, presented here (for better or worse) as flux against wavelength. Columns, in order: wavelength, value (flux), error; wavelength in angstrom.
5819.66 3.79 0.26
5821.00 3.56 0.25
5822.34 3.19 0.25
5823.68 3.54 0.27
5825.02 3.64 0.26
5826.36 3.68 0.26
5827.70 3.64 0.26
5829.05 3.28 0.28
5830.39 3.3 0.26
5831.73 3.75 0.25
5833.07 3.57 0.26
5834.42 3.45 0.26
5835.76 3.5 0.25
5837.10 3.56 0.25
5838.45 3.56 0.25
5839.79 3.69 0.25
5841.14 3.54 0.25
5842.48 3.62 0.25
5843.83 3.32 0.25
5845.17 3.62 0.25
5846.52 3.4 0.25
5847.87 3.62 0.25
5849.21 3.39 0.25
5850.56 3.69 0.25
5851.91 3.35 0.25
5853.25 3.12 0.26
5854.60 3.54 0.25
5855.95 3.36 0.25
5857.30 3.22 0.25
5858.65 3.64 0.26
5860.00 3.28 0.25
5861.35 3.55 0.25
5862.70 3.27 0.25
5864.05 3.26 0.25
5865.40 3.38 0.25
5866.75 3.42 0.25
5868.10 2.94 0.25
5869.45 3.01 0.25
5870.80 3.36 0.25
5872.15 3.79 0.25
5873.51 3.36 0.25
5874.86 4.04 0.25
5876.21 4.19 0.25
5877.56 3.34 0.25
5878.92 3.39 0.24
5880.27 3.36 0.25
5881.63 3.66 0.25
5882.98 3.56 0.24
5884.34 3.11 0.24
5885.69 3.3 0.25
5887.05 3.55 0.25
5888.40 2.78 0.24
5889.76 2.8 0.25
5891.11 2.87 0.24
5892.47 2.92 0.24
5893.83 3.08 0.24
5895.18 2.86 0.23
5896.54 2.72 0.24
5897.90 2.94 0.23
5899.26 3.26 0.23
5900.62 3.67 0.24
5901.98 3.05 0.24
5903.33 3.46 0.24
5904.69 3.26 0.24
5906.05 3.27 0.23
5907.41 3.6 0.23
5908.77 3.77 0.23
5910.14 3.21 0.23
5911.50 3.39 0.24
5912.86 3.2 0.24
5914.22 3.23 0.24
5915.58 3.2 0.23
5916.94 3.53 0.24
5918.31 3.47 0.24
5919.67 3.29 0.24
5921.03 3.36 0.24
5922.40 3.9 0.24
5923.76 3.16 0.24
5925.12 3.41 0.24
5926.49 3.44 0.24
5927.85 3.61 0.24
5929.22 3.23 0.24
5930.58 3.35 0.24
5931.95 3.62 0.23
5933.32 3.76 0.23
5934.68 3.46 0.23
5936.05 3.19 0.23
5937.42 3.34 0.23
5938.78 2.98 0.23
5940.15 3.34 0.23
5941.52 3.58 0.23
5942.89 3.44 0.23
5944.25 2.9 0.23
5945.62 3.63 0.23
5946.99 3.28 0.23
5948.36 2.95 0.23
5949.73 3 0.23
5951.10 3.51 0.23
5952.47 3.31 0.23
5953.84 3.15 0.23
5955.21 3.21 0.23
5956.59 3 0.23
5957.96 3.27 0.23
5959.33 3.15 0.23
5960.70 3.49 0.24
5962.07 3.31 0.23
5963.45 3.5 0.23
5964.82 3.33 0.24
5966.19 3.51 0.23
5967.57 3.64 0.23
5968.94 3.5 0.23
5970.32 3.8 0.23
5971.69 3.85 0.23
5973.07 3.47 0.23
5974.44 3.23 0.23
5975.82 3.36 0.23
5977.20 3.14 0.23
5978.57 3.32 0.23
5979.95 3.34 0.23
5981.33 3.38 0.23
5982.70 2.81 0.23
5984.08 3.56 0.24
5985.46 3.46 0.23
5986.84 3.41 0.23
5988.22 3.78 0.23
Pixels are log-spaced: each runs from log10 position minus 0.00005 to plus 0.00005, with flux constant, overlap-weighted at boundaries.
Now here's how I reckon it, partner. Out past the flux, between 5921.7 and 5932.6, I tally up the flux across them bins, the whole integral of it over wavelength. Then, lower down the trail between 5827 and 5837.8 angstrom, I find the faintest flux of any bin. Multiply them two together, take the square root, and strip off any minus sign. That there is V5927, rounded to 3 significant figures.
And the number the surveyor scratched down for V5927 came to 11.1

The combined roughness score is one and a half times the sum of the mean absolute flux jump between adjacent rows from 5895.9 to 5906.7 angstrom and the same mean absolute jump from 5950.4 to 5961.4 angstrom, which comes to 0.76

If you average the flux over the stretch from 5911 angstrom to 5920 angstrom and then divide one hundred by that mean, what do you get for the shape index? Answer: 30.0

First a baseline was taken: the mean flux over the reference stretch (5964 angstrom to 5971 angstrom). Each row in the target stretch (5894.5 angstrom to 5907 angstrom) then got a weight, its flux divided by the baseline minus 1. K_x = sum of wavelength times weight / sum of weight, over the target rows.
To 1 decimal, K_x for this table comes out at 5899.0 angstrom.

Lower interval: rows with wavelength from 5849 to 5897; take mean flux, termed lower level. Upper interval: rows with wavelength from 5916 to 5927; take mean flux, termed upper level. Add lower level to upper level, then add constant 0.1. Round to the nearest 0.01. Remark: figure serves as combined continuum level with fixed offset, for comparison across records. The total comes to 6.86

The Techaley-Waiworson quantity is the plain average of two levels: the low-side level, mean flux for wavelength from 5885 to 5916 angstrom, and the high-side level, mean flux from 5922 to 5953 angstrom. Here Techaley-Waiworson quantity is 3.28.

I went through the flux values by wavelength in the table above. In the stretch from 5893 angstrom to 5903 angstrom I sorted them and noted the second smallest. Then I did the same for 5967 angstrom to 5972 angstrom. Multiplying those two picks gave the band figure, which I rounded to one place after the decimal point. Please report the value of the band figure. 10.4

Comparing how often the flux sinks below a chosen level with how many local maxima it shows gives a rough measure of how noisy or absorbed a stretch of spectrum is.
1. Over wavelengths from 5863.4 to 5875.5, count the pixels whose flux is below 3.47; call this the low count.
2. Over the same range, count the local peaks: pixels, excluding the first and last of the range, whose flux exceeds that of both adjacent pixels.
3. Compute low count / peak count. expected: 3.5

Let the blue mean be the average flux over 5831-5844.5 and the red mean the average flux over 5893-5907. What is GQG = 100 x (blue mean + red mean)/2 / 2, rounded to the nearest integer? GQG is 168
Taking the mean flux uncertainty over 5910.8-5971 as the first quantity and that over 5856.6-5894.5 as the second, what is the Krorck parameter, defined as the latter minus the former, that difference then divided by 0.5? 0.028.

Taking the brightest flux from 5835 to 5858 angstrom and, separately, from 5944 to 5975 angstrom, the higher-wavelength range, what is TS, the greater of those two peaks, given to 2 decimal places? 3.85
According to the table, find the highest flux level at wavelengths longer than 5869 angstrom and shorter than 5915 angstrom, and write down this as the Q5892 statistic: 4.19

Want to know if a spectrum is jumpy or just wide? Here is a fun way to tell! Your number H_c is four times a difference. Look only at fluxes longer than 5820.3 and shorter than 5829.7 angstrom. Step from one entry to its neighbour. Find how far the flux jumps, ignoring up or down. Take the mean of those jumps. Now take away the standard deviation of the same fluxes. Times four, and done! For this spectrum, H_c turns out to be 0.1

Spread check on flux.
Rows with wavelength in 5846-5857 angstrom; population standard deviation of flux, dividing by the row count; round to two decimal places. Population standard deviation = 0.17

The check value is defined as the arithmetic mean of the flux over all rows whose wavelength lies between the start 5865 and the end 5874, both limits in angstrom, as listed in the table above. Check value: 3.32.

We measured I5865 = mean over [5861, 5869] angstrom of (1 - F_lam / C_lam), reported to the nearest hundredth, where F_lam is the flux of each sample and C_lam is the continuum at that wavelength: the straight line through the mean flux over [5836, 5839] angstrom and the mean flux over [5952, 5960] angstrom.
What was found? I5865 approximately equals 0.05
